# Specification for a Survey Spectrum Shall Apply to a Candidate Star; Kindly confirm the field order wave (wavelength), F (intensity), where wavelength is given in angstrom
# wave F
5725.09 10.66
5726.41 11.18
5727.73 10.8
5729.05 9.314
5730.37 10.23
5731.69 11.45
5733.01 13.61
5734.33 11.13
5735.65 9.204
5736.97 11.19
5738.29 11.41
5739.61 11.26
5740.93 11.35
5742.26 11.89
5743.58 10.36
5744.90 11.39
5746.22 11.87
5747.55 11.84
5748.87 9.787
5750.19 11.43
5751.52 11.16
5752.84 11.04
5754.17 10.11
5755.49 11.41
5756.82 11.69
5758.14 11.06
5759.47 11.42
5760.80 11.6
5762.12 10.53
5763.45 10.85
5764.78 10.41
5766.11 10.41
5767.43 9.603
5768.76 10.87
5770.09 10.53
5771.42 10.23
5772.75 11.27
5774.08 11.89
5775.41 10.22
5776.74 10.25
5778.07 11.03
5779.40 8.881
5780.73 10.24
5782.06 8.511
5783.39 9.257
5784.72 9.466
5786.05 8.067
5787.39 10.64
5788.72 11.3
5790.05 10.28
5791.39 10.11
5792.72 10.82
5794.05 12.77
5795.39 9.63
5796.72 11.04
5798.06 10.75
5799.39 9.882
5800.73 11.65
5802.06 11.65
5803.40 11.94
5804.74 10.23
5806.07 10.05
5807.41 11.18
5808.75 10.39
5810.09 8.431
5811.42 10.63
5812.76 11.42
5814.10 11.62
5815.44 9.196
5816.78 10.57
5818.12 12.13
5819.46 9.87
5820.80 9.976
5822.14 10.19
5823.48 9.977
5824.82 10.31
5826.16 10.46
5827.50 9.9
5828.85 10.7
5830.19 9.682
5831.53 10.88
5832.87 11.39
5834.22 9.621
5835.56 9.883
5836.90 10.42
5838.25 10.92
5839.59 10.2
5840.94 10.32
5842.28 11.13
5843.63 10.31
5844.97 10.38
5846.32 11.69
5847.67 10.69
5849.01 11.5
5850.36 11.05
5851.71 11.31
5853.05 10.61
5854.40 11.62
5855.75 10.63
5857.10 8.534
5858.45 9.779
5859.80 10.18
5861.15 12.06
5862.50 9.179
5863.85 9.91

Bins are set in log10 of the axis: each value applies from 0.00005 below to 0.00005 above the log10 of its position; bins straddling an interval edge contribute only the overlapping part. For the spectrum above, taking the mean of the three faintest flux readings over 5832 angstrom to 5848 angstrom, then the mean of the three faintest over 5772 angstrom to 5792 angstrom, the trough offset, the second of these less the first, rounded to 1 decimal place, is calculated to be -1.4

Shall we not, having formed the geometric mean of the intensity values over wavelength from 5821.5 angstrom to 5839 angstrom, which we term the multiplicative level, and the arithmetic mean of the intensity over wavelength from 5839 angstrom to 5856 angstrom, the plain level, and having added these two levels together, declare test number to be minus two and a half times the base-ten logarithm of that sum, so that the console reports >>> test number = -3.32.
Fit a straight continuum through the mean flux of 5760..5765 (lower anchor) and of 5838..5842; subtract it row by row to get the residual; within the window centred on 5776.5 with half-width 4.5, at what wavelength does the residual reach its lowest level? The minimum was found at 5779.40 angstrom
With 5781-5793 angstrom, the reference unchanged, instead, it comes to 5786.05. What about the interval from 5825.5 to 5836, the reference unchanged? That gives 5834.22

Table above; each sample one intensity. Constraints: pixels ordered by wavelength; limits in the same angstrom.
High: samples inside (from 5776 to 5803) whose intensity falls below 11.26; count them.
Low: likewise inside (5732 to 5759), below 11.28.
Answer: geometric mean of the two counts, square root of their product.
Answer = 12.6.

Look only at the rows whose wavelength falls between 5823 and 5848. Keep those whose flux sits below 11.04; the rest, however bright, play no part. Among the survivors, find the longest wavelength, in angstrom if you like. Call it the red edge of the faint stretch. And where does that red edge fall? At 5847.67 angstrom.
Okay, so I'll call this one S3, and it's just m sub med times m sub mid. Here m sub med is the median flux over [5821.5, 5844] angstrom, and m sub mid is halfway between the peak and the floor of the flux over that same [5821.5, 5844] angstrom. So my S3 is 108.3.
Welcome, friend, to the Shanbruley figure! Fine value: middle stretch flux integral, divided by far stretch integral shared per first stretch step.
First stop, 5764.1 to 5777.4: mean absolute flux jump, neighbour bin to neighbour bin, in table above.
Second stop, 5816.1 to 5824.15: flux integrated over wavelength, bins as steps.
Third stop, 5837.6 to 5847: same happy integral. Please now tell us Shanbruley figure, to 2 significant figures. 0.56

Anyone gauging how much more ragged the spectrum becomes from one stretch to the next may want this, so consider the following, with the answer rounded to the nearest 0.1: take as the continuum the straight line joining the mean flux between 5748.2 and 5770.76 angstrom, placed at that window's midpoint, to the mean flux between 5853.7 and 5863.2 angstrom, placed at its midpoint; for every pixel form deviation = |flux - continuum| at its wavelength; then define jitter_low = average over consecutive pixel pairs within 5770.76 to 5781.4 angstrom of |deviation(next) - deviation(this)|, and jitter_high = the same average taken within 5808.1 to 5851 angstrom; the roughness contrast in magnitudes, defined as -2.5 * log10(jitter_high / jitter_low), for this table 0.0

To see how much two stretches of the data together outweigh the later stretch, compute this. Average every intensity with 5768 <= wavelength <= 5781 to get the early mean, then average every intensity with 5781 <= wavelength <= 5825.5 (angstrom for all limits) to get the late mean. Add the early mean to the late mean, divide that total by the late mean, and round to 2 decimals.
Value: 2.01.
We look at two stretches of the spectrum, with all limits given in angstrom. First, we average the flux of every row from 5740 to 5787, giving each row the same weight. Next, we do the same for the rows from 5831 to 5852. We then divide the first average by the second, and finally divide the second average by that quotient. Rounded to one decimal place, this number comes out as 10.8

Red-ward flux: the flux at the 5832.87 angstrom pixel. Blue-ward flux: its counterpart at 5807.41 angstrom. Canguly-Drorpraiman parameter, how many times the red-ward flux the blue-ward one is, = 0.98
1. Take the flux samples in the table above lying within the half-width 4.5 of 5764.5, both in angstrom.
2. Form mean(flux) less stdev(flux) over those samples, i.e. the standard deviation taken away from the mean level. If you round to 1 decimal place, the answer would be 10.0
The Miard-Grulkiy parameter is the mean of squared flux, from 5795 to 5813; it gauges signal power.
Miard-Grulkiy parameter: 114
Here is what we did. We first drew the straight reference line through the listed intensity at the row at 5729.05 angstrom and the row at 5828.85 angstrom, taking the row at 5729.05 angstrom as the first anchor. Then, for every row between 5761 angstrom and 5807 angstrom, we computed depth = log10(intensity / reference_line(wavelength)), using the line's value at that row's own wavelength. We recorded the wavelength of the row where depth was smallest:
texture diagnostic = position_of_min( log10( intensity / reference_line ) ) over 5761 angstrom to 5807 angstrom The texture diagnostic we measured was 5786.05 angstrom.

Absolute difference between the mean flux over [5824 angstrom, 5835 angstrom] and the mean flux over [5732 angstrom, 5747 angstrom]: 1.0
